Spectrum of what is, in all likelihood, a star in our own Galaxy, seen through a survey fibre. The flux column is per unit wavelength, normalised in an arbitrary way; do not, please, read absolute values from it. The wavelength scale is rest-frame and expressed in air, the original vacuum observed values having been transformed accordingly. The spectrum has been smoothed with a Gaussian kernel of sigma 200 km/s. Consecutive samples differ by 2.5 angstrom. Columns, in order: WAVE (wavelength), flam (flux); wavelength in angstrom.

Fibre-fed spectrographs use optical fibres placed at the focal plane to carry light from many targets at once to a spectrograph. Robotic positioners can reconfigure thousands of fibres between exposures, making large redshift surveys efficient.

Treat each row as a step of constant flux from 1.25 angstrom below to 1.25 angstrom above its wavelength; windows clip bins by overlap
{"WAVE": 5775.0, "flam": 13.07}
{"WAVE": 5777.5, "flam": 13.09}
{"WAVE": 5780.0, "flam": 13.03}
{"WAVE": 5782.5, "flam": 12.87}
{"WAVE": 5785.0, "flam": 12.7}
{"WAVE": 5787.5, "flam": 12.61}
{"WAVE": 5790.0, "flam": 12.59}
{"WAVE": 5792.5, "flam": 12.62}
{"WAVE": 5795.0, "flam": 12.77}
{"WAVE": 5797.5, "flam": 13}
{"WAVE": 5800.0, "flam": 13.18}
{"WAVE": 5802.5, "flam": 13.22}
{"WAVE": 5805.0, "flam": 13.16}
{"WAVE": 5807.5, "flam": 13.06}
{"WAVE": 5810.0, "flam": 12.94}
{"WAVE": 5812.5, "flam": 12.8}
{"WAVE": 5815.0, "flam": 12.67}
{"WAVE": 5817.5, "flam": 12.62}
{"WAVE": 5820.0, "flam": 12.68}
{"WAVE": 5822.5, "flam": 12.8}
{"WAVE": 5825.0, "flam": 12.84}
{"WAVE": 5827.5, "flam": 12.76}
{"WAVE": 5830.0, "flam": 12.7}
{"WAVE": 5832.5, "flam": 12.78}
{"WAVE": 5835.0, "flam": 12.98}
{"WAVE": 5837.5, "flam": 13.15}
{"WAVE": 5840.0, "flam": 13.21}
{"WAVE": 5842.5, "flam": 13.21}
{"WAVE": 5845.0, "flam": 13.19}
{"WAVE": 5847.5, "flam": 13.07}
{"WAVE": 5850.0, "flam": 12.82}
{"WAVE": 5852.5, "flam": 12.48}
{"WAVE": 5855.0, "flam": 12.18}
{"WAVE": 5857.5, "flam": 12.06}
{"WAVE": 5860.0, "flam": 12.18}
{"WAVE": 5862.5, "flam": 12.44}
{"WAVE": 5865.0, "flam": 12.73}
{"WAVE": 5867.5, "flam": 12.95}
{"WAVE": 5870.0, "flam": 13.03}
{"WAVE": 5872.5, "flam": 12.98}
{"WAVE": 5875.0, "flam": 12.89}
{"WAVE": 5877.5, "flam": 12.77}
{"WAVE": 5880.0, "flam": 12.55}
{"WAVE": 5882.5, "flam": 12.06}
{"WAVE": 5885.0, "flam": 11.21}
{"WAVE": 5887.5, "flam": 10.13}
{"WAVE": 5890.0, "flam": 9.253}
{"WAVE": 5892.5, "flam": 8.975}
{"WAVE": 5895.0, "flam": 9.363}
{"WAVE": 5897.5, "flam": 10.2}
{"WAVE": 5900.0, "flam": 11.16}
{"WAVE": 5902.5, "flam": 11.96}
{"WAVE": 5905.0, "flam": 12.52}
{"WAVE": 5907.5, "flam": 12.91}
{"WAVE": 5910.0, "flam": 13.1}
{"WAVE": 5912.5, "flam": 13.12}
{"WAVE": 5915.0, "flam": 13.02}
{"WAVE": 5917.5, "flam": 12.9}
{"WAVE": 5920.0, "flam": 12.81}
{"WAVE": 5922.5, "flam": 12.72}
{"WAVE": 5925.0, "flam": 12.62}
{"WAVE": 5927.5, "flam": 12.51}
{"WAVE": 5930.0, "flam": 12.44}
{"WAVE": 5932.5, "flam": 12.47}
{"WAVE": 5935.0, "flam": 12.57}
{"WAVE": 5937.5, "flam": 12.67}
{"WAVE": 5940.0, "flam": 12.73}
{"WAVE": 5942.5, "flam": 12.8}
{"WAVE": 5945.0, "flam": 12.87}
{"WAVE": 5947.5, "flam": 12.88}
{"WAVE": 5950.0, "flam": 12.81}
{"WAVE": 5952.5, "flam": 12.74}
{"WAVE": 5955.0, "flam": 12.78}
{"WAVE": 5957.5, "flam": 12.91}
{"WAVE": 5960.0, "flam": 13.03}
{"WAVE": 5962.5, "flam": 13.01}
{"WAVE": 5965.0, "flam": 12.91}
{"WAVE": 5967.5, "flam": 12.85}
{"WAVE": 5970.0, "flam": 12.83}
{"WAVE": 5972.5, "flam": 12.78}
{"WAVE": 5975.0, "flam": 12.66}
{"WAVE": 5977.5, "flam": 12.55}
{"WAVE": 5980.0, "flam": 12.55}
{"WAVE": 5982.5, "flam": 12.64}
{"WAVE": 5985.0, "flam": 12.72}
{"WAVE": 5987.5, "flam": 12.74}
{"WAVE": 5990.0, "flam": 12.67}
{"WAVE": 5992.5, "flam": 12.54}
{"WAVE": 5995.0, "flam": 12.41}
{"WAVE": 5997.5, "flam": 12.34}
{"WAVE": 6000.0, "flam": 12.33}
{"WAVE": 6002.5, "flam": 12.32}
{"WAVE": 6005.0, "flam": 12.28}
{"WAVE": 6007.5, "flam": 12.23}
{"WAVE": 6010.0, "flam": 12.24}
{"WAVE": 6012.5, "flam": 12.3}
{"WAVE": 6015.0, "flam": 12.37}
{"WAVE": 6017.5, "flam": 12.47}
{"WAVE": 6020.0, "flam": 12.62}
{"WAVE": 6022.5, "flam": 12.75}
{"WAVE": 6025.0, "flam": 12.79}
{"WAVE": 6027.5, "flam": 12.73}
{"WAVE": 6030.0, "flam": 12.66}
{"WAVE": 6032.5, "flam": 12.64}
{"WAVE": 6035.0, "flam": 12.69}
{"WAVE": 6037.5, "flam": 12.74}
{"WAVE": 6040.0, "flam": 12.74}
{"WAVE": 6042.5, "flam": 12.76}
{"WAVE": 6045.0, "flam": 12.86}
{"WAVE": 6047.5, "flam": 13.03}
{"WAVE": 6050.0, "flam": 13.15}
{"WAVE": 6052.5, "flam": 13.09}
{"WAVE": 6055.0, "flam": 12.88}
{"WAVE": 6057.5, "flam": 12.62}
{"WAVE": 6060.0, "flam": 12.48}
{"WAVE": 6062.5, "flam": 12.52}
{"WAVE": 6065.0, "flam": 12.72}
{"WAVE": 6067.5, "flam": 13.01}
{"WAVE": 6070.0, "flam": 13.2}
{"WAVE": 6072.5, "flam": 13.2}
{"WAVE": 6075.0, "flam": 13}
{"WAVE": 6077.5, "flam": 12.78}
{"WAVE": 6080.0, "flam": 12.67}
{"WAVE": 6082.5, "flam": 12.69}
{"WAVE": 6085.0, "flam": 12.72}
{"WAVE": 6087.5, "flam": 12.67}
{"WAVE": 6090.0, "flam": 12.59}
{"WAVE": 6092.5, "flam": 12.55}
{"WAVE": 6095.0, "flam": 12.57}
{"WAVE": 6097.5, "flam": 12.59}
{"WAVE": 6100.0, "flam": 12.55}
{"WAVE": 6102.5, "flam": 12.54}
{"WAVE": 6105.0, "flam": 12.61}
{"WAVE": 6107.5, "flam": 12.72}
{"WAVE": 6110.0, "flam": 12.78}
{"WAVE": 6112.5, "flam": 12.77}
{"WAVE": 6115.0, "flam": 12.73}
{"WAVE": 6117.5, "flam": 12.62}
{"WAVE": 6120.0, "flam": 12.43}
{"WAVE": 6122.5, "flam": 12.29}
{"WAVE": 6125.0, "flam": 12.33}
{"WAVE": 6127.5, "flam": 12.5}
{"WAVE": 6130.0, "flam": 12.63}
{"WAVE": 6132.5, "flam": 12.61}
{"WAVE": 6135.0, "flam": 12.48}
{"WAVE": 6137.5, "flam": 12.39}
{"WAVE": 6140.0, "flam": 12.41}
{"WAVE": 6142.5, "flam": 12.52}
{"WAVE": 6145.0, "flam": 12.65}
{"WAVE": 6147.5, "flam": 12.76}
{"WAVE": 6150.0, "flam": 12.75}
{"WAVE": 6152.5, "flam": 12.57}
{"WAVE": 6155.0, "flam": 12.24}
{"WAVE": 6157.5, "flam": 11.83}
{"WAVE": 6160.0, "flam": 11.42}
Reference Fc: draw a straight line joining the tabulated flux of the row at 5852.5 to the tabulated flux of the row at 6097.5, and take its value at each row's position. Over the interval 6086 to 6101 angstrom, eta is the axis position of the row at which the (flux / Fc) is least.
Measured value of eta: 6100.0 angstrom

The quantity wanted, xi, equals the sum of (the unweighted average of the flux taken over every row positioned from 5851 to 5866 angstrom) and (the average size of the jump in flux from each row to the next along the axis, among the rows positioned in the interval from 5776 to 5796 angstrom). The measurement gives 12.44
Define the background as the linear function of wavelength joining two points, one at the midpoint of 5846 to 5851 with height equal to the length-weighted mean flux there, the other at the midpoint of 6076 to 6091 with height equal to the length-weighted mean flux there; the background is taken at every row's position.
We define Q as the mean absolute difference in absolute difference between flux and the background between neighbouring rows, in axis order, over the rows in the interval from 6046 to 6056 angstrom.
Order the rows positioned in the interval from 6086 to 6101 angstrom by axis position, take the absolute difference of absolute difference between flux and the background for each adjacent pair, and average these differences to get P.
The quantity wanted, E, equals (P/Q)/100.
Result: 0.003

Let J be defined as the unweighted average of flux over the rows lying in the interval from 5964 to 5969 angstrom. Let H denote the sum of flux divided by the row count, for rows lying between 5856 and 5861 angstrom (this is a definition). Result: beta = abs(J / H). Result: 1.06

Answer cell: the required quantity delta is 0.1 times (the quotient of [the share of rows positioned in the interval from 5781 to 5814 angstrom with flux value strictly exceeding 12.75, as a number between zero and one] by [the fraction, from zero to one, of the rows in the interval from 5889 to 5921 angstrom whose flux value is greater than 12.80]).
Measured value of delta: 0.150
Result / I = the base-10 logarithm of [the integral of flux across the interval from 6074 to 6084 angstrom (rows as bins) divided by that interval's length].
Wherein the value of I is 1.11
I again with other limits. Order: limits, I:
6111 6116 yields 1.11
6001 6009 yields 1.09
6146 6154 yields 1.10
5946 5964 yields 1.11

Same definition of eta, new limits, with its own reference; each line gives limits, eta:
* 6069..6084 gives 6080.0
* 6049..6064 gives 6060.0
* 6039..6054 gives 6040.0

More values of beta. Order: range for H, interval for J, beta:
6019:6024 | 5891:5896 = 0.72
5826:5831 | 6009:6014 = 0.96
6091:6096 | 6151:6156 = 0.99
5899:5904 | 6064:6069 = 1.11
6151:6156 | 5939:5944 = 1.03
